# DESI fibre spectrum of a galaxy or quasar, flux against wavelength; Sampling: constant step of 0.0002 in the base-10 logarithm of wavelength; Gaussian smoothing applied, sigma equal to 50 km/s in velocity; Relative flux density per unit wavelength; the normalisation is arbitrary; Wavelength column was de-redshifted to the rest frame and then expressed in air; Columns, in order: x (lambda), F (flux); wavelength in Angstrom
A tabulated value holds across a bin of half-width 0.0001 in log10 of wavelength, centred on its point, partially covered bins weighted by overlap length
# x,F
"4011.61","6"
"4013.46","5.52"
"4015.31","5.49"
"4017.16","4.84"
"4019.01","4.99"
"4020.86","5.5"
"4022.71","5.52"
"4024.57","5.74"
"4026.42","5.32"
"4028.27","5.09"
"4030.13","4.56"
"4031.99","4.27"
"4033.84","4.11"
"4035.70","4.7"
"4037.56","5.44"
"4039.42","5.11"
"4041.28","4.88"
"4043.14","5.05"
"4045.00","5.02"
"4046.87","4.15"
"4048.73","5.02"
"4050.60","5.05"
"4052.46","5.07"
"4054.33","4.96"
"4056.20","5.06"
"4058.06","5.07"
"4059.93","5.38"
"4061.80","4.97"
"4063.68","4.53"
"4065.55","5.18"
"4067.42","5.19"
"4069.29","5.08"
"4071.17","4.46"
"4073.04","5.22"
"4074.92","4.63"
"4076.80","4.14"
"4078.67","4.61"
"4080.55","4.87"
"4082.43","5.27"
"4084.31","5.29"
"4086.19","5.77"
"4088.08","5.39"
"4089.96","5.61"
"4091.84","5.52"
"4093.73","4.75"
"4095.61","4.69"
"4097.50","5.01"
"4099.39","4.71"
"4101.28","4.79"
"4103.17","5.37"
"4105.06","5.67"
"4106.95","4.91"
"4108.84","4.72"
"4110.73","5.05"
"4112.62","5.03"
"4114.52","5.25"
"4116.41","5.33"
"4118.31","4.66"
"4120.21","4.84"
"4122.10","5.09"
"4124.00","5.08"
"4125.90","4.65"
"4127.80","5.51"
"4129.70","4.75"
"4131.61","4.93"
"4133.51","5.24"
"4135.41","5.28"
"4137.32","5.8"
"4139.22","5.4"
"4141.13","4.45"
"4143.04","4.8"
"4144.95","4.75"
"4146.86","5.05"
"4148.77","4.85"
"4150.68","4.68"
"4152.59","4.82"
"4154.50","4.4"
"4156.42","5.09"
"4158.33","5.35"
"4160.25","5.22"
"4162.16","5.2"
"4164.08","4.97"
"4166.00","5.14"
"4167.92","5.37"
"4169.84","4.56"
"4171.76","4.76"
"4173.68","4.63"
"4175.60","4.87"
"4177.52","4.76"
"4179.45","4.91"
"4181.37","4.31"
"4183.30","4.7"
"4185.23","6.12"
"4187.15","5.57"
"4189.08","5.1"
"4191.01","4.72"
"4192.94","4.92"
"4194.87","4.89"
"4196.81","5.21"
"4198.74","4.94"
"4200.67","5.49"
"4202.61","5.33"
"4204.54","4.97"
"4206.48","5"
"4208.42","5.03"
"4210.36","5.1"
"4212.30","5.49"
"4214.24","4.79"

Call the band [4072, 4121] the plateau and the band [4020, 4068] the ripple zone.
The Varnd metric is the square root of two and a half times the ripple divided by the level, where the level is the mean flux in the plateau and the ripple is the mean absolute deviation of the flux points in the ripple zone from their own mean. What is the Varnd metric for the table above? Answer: 0.383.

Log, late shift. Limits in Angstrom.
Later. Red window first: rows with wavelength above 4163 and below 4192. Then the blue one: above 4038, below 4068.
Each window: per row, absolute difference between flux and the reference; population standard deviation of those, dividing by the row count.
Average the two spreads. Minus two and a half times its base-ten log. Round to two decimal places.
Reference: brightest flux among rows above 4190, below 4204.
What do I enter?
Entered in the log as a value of 1.38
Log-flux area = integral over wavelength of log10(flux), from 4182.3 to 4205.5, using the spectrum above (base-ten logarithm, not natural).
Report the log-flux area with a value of 16.5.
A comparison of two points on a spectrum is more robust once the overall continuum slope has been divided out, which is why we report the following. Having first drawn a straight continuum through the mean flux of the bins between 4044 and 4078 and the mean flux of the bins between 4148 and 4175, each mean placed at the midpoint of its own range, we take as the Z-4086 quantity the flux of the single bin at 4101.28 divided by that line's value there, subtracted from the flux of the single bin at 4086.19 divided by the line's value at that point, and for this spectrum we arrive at 0.20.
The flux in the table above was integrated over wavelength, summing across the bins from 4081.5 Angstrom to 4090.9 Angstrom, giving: 51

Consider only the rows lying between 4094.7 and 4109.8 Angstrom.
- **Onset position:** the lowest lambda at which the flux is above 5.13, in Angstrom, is 4103.17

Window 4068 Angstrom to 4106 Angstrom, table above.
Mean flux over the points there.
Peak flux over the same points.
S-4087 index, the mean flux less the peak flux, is -0.73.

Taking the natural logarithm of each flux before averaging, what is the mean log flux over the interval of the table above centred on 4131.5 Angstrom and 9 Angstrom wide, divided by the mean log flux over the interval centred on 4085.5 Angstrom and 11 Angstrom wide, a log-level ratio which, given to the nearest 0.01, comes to 0.97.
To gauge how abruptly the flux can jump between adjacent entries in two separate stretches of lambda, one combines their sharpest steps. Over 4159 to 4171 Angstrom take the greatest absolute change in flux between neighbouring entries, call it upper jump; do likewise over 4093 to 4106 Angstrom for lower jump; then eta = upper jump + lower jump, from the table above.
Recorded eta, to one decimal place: 1.4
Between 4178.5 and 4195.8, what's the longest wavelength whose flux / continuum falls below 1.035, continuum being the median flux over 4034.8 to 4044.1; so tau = 4194.87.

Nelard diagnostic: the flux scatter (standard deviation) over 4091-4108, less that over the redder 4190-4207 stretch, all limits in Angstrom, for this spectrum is 0.13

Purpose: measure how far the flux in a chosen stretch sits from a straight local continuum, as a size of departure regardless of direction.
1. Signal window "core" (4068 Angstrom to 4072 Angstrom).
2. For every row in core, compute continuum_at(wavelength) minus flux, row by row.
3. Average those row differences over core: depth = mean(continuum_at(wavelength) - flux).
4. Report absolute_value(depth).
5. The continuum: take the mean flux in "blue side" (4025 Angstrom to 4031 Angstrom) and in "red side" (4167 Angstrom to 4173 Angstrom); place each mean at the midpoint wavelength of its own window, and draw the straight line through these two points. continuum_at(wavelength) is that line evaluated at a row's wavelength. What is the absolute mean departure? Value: 0.19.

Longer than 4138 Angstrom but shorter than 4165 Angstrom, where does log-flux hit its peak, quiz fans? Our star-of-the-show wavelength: 4139.22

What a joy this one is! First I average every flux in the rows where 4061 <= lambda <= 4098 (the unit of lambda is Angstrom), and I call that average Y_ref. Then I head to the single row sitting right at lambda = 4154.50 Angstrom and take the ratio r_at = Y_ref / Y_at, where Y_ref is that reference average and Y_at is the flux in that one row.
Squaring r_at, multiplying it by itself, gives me 1.30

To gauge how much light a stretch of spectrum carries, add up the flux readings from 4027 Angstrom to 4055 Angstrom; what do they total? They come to 72.5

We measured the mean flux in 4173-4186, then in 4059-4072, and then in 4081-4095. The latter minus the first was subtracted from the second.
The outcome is 4.5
